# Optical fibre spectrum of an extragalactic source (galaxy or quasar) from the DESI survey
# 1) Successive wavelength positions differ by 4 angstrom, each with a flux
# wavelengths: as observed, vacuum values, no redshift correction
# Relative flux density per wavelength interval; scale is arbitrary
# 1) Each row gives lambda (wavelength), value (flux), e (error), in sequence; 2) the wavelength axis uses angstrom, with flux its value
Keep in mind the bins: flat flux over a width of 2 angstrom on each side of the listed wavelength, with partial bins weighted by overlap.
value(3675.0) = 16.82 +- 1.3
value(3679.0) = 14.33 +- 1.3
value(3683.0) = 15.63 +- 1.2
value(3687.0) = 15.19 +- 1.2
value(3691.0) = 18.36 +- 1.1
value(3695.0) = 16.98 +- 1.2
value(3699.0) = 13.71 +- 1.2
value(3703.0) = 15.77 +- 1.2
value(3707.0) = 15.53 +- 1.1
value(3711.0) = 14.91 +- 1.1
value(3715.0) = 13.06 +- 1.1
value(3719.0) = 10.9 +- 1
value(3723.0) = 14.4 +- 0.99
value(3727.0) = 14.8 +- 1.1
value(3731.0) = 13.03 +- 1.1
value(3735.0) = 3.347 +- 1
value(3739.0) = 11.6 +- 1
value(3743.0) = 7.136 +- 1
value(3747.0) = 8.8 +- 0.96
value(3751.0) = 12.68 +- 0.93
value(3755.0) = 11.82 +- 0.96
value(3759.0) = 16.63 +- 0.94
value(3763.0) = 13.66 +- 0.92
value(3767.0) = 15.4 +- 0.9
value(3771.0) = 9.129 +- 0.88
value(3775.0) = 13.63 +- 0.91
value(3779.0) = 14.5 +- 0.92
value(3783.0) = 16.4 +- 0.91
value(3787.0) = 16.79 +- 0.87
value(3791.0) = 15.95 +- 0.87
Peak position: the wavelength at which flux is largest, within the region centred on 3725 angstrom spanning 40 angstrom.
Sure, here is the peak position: 3707.0 angstrom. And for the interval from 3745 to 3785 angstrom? 3759.0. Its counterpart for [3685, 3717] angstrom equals 3691.0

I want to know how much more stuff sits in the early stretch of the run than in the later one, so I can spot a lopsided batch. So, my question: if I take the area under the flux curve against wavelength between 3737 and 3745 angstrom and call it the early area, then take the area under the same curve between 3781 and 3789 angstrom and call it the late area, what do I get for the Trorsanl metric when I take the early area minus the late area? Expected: -58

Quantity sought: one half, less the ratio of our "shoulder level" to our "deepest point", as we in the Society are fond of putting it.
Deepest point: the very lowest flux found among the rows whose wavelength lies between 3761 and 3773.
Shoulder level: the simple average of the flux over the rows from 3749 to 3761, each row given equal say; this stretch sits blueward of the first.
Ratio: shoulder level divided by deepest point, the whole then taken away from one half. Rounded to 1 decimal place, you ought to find -1.0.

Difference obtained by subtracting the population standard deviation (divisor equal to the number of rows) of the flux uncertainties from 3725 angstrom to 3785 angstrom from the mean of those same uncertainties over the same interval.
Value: 0.90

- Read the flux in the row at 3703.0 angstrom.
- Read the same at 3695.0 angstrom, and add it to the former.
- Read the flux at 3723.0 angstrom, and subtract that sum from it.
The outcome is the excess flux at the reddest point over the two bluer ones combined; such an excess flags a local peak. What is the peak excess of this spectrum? -18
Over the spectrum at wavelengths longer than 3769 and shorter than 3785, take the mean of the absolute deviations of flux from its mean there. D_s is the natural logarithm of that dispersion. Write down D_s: 0.76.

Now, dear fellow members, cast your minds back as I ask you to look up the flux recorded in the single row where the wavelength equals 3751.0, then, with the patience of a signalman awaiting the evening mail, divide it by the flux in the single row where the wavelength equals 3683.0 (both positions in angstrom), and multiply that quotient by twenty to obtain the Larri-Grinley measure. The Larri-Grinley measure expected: 16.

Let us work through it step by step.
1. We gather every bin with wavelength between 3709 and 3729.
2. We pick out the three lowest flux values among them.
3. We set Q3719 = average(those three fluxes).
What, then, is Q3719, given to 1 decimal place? 12.8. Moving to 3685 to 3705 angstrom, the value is 14.9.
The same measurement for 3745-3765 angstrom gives 11.1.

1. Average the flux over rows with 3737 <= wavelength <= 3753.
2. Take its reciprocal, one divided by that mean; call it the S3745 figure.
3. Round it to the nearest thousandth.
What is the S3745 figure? 0.099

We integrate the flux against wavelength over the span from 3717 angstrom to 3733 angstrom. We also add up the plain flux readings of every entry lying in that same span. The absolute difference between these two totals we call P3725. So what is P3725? 159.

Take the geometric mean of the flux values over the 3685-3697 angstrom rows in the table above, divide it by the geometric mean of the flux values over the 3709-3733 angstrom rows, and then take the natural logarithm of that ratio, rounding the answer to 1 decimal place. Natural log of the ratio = 0.2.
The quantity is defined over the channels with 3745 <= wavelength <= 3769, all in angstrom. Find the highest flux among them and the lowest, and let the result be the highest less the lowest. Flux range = 8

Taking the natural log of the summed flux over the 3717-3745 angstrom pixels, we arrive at 4.3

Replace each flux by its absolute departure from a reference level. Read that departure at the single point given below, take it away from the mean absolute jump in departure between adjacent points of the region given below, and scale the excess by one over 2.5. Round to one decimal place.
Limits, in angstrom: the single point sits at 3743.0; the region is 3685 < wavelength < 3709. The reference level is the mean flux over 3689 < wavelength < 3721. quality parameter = -2.6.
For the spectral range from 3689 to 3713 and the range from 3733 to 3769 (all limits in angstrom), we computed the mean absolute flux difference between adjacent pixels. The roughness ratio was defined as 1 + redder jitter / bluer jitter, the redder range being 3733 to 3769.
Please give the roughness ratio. 3.36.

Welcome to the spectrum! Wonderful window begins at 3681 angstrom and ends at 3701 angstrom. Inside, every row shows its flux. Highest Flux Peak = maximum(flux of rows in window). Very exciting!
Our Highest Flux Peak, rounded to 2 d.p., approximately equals 18.36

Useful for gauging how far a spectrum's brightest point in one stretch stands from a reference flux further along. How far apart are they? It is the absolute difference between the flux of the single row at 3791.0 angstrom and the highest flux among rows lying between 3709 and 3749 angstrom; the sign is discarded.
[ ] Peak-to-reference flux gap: 1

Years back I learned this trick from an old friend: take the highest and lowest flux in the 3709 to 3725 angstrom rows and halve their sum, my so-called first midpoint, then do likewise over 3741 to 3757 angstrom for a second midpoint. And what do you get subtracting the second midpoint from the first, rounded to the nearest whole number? 3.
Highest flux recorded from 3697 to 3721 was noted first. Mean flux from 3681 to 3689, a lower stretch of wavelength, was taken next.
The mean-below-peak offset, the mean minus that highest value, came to 0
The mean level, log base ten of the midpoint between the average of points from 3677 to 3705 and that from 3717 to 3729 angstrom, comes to 1.16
